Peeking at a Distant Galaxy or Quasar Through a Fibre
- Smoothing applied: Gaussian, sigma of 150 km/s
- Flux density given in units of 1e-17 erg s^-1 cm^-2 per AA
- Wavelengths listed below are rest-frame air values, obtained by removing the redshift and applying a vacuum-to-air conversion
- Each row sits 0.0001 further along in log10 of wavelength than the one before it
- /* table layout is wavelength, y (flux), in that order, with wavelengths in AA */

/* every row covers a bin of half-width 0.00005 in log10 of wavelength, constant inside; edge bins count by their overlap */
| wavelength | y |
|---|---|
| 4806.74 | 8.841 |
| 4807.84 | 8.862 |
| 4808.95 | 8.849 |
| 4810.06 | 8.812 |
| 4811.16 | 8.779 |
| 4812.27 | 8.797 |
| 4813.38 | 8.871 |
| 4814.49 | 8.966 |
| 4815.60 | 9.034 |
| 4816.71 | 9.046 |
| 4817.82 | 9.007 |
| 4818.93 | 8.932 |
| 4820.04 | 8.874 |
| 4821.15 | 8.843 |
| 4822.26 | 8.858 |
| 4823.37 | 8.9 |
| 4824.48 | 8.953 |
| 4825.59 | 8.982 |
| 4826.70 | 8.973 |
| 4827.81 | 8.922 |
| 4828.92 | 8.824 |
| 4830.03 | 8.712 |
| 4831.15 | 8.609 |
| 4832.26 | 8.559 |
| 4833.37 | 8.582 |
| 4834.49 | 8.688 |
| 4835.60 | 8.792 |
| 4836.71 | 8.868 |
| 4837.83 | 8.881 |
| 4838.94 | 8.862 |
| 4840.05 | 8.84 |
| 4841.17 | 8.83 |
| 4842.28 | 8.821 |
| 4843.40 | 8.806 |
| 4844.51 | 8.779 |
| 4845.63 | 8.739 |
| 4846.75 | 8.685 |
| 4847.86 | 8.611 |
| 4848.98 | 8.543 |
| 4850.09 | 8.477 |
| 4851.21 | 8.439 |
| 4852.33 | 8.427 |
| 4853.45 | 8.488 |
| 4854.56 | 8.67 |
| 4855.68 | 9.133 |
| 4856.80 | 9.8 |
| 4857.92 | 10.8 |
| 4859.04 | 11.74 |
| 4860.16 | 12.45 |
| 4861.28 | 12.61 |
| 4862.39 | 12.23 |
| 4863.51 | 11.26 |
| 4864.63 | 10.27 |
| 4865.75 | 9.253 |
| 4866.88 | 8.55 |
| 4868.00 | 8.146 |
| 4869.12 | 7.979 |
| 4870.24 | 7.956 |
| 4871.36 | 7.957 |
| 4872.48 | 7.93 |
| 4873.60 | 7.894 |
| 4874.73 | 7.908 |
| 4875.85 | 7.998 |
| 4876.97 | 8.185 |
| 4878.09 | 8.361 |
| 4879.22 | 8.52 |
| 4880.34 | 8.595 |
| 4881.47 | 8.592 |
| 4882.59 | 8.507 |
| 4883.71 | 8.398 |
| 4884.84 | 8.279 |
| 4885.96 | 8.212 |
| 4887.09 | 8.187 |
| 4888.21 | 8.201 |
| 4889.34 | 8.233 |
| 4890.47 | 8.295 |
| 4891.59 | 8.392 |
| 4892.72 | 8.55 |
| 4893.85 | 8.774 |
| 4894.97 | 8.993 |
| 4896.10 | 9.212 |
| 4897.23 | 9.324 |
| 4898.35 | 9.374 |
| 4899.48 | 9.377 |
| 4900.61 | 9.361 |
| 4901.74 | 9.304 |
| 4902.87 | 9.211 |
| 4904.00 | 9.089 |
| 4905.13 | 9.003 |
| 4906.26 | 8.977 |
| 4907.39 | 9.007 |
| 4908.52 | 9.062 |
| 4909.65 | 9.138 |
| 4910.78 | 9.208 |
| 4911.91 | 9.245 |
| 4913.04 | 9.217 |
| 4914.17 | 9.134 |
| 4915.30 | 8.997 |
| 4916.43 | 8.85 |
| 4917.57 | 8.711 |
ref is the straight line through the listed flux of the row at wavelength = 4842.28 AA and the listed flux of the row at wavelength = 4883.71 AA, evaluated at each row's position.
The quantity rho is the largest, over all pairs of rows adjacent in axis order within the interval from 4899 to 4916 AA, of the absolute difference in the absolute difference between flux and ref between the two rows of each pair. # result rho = 0.13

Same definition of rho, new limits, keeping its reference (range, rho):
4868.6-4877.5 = 0.20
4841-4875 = 1.01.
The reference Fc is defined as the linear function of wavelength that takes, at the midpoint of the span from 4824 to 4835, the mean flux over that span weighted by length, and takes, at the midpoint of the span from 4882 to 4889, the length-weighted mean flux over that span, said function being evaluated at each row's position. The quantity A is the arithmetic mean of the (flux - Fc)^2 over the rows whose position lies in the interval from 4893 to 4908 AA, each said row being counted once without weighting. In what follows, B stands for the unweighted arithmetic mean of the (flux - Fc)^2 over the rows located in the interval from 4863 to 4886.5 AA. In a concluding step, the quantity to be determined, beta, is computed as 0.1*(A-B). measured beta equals 0.04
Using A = 1.00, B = 0.6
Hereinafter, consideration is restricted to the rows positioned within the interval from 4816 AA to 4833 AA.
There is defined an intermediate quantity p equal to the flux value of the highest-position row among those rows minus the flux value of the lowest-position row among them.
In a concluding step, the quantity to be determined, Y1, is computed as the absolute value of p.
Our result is 0.49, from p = -0.5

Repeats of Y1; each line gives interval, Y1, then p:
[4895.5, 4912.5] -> 0.03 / 0.0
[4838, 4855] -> 0.19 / -0.2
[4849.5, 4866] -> 0.78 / 0.8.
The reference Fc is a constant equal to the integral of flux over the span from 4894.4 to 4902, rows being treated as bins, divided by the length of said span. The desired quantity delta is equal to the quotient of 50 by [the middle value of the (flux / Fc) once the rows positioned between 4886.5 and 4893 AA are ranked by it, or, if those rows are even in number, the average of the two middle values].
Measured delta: 56.2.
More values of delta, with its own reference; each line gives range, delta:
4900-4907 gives 50.7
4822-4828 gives 51.9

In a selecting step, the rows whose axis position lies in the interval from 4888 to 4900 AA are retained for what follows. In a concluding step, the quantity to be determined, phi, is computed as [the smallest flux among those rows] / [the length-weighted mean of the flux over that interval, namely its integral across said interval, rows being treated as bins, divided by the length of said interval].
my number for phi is 0.931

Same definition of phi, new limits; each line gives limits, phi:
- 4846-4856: 0.980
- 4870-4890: 0.960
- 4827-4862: 0.918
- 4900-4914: 0.981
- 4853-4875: 0.824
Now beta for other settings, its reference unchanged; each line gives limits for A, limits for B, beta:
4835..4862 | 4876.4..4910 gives 0.16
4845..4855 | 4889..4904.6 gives -0.08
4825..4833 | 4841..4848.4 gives 0.00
